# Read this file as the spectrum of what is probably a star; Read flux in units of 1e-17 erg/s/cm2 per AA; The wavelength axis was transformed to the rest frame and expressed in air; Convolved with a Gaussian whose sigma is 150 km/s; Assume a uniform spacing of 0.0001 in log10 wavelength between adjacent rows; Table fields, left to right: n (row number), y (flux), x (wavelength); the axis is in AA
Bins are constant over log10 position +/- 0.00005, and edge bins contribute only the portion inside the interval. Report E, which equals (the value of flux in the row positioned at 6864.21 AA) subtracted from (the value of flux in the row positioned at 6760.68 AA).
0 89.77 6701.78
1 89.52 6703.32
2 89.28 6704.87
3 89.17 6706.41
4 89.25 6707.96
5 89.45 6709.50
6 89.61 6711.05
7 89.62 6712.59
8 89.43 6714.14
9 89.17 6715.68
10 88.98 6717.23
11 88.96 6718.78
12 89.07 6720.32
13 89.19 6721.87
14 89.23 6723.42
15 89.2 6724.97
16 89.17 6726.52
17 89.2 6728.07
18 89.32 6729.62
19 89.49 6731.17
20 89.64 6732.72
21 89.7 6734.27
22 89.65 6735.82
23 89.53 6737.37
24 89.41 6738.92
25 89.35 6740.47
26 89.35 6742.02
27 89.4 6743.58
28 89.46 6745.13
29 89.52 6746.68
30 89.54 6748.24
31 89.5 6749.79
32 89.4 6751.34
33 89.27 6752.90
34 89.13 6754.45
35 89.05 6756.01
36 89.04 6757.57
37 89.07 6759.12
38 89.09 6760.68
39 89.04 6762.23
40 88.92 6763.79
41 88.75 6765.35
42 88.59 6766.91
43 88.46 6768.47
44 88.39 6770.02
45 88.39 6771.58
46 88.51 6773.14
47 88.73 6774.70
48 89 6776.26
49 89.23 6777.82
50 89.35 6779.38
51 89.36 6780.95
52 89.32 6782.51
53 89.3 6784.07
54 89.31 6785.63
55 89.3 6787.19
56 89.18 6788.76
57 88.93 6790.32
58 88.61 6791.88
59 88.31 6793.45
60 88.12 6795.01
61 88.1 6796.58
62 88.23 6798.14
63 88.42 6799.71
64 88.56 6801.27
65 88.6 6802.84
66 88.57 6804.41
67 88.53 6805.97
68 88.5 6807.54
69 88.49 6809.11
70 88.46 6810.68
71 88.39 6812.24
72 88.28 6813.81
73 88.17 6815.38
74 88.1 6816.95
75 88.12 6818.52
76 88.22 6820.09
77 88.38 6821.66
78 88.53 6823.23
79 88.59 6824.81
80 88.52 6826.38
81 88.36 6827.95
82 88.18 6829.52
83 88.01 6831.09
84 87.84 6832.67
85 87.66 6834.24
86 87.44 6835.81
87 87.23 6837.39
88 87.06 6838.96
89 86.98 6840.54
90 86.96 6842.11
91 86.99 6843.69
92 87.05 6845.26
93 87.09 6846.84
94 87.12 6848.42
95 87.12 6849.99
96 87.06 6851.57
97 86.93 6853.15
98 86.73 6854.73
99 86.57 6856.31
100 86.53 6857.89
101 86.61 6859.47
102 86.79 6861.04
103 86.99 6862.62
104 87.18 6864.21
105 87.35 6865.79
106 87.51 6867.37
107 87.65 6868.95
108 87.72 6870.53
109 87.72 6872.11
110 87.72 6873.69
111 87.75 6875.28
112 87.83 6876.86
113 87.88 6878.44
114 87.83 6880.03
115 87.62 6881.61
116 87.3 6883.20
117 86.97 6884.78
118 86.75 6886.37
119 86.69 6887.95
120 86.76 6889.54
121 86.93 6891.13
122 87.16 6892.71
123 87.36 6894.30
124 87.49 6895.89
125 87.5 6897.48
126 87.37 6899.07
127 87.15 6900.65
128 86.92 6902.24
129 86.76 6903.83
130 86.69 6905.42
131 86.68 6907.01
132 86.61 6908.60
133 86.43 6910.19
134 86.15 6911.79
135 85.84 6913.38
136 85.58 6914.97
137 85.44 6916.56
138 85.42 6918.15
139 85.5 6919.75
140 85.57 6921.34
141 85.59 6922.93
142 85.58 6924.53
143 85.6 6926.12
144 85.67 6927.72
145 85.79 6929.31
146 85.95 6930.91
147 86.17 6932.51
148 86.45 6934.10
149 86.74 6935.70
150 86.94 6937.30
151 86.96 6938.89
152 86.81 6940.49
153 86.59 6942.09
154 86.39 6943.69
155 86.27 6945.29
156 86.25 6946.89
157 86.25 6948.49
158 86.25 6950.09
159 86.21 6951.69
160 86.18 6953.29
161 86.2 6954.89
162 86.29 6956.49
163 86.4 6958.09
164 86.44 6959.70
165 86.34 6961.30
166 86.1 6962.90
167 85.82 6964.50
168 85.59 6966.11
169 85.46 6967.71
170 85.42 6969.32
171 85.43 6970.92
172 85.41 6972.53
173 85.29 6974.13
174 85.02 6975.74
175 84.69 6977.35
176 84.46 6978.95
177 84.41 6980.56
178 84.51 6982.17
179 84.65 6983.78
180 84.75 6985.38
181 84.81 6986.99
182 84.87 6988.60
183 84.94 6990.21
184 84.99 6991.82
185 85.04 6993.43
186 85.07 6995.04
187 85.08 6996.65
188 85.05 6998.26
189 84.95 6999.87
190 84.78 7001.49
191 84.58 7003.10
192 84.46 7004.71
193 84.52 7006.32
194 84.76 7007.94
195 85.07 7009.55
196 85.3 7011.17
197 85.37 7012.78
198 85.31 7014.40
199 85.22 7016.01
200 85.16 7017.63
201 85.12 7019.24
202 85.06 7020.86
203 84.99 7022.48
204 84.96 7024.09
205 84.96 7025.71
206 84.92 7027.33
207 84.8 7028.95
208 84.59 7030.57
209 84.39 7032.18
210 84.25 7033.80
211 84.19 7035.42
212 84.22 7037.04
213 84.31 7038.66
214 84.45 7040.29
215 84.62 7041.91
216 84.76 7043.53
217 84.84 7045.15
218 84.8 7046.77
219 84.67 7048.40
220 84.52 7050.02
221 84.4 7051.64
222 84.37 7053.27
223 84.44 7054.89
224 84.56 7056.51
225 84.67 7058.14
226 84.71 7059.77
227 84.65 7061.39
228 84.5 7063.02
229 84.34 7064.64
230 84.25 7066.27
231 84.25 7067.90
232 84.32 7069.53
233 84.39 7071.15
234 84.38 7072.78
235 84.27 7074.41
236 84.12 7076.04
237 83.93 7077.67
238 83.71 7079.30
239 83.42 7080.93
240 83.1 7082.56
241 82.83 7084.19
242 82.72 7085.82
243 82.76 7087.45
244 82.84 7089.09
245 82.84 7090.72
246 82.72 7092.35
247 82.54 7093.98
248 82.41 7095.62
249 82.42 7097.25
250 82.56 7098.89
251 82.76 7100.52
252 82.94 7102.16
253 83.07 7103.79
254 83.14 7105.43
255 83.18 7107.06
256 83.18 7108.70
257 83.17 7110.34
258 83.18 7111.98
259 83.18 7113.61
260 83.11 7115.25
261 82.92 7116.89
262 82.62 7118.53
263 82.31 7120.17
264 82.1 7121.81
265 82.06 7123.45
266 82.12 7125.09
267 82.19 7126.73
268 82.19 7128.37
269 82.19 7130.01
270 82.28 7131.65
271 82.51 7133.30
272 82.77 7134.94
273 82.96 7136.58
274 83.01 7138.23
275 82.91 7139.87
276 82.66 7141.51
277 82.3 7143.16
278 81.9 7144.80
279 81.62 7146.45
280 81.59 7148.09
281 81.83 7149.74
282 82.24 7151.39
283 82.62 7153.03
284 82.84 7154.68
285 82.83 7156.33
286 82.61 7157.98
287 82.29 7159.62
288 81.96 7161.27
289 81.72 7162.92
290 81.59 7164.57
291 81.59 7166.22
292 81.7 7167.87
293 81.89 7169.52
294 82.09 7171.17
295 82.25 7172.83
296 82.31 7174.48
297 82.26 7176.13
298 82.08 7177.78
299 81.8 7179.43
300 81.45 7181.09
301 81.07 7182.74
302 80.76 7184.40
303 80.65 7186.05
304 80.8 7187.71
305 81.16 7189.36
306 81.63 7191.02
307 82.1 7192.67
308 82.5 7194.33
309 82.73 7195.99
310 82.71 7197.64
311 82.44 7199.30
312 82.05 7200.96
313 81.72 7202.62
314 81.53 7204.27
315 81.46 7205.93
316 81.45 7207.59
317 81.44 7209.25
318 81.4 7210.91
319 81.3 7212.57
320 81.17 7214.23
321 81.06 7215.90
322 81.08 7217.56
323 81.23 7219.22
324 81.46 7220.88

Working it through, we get 1.9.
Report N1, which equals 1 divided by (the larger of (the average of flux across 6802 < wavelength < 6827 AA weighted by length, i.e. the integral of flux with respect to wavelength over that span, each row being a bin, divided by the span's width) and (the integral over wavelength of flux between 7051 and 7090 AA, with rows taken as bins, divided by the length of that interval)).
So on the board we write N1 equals 0.0113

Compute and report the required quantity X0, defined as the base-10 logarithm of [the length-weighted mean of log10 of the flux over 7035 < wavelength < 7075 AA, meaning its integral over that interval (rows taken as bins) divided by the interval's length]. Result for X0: 0.285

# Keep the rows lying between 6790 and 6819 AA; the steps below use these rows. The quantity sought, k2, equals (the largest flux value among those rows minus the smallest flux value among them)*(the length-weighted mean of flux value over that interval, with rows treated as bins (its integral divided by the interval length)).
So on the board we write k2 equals 73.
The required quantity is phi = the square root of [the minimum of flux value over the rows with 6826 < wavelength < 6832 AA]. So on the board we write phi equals 9.38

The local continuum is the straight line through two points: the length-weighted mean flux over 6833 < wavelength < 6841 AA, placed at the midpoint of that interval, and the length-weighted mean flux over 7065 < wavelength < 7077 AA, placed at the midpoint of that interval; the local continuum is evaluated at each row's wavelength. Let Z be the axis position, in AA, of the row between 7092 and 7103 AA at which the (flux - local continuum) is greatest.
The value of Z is 7102.16 AA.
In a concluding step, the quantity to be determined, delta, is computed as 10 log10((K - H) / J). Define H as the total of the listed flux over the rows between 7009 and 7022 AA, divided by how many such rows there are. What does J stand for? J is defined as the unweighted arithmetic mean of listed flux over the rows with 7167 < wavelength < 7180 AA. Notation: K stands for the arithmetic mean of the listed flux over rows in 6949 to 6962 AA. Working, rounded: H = 85.2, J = 82.0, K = 86.3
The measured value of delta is -18.8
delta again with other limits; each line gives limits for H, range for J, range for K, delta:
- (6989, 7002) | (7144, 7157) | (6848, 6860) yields -16.5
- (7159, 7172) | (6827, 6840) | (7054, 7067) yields -15.2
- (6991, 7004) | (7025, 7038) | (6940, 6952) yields -17.7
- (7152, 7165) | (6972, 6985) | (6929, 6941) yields -13.1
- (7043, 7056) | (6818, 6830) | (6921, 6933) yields -18.9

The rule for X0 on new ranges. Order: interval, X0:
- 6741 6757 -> 0.290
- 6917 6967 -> 0.287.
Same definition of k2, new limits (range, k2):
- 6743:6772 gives 102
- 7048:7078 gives 66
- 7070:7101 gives 165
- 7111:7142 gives 93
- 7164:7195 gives 151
